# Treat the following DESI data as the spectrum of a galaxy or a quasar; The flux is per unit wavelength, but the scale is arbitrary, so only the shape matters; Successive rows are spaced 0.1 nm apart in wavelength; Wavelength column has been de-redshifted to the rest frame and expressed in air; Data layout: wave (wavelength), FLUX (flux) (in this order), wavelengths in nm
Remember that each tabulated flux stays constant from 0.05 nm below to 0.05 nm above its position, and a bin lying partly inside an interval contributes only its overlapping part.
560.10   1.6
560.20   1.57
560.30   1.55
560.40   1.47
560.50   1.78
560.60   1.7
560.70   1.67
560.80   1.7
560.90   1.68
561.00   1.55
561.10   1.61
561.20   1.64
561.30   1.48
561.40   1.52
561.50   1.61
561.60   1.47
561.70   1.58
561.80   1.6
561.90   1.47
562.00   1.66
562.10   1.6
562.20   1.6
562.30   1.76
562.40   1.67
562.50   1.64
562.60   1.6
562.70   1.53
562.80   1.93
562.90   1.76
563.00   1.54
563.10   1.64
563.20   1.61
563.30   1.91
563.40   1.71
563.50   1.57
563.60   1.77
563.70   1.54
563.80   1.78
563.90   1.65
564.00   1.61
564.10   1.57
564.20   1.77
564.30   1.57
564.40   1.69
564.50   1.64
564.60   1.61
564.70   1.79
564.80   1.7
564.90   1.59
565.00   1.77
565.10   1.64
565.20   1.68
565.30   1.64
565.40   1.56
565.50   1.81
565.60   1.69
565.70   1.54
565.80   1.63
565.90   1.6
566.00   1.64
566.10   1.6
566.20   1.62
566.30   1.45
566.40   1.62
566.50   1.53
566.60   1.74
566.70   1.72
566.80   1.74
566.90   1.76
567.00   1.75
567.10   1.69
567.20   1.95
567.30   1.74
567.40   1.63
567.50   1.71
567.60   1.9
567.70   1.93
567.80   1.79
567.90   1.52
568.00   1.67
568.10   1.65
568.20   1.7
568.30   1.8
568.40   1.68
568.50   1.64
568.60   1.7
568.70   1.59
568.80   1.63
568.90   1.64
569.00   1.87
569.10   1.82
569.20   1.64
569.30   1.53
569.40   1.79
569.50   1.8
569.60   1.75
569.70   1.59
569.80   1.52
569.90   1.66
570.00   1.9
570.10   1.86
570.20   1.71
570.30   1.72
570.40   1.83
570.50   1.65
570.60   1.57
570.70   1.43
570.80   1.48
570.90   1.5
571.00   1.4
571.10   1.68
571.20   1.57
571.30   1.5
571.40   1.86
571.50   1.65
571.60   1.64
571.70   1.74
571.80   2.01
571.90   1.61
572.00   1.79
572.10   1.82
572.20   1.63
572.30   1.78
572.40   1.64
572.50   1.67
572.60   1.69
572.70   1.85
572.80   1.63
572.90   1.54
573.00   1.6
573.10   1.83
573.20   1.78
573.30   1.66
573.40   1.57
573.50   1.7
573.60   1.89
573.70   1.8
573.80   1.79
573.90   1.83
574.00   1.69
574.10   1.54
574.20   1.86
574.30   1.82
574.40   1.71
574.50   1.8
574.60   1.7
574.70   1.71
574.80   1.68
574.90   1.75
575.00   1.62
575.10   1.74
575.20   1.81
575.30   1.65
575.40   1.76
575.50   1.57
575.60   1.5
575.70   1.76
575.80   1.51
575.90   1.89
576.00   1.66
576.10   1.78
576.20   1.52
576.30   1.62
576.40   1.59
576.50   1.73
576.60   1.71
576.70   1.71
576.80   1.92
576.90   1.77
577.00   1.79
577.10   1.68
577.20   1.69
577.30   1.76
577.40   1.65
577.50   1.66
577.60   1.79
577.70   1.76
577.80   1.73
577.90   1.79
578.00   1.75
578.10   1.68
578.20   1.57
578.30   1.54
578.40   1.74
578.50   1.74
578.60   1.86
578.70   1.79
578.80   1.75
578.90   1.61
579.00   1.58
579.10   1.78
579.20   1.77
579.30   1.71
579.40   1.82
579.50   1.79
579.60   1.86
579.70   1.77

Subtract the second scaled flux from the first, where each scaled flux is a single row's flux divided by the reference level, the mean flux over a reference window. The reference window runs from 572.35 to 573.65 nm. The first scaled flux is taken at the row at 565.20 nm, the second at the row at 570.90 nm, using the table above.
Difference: 0.11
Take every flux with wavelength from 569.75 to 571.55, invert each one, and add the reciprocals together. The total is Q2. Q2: 11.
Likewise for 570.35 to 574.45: 24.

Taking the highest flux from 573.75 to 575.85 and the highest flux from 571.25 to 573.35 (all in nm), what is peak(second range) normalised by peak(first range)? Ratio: 1.08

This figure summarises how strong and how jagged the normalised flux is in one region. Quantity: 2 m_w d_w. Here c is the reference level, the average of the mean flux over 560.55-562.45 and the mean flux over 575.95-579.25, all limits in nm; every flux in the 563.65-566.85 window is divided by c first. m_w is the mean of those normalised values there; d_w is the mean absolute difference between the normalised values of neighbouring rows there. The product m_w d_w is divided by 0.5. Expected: 0.13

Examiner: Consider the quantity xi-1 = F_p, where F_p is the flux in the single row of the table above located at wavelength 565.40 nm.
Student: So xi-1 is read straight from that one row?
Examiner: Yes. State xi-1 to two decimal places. 1.56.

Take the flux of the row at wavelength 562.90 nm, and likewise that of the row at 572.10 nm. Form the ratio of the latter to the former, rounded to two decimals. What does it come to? 1.03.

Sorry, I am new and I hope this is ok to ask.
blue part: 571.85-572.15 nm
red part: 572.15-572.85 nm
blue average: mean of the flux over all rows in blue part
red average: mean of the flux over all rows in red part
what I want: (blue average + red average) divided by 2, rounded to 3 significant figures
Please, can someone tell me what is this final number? 1.72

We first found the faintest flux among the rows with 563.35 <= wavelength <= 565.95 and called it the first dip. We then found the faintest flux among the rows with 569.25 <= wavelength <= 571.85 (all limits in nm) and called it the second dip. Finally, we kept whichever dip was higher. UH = 1.54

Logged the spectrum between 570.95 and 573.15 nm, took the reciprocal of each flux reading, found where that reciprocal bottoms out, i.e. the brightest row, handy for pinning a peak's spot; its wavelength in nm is 571.80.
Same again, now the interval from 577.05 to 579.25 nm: 578.60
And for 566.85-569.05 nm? 567.20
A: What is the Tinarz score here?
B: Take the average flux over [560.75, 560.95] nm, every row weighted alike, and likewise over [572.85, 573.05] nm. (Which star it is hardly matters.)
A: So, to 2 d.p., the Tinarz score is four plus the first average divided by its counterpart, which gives 5.08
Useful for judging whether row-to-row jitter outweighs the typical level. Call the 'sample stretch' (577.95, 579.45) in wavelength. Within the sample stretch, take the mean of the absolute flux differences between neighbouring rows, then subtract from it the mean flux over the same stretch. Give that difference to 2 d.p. -1.63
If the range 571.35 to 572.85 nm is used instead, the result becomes -1.58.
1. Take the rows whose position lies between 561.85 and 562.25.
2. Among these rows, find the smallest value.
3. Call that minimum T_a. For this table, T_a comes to 1.47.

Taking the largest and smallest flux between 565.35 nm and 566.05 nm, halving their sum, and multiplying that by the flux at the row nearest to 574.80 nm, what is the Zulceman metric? 2.8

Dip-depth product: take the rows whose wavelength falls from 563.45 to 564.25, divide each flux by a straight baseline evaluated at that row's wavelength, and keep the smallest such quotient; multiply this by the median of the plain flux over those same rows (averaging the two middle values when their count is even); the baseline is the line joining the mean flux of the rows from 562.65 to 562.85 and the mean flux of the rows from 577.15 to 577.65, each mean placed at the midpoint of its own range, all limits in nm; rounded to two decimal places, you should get 1.45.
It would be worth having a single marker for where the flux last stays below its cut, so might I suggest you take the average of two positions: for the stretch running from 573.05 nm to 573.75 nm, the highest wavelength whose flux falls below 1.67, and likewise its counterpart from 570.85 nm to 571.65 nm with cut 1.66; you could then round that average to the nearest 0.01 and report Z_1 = 572.50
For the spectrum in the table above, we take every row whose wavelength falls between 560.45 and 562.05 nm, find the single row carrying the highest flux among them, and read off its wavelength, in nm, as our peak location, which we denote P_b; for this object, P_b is 560.50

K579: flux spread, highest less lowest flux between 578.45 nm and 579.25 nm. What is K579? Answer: 0.28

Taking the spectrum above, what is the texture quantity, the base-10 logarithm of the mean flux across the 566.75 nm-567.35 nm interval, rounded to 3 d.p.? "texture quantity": 0.248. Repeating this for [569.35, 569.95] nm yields 0.227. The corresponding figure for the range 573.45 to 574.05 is 0.251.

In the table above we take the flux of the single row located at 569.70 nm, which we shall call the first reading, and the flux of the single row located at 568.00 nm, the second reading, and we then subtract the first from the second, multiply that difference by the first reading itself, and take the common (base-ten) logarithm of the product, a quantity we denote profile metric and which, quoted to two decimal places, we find -0.90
